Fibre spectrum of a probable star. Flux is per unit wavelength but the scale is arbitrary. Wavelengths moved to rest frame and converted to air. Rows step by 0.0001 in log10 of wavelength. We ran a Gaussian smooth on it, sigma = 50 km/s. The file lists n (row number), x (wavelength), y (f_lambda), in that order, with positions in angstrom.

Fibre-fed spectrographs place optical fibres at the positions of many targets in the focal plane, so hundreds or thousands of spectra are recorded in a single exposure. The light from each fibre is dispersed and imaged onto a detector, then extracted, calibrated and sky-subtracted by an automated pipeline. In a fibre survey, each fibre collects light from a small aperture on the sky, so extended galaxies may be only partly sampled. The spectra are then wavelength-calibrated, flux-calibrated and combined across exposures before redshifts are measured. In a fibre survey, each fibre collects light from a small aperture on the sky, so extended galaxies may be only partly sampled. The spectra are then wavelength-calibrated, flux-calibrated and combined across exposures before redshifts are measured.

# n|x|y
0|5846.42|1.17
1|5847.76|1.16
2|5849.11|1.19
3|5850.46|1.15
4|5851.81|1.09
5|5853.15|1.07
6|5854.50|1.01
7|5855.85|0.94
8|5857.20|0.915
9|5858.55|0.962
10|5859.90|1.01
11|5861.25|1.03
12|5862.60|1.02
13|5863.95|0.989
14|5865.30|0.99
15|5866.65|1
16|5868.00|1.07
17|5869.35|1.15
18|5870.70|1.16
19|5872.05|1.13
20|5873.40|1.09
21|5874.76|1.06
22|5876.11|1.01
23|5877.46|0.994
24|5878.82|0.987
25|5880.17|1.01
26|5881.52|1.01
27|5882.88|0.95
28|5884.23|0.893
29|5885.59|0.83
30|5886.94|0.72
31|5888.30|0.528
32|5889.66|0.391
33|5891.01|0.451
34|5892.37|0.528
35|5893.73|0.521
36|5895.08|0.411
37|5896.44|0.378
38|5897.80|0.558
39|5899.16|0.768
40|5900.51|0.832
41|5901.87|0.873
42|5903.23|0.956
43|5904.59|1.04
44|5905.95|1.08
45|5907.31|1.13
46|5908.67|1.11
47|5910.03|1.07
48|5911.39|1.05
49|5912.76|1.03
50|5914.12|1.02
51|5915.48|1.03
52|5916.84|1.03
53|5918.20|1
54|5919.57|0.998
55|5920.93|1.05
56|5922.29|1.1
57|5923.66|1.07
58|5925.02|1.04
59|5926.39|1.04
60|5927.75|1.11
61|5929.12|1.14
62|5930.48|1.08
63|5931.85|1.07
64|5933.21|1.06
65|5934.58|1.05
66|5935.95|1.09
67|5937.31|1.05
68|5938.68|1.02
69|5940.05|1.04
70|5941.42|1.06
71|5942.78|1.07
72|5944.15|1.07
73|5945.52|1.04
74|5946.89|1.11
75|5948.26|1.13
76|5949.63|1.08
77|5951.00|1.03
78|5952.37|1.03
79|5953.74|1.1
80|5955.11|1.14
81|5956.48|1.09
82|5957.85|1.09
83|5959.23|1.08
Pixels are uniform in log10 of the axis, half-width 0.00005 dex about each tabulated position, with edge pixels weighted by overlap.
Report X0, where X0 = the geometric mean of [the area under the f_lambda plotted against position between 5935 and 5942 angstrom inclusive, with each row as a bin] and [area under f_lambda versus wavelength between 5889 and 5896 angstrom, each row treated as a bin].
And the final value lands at 4.9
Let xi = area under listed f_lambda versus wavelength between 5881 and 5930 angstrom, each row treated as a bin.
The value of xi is 43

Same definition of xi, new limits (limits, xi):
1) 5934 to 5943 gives 9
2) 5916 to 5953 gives 39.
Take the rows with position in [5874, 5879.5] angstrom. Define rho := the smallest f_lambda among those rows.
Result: 0.987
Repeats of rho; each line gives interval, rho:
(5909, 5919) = 1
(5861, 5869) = 0.989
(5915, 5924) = 0.998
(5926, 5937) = 1.04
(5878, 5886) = 0.83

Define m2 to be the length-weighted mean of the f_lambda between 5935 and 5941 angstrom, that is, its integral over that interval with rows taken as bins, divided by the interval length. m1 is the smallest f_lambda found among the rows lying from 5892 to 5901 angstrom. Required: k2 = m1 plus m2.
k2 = 1.43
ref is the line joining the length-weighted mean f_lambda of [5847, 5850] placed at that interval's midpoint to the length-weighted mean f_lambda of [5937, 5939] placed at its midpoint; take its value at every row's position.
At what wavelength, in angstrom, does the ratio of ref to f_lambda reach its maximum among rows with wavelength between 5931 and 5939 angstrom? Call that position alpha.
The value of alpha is 5938.68 angstrom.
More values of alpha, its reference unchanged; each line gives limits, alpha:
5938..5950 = 5938.68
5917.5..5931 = 5918.20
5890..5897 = 5896.44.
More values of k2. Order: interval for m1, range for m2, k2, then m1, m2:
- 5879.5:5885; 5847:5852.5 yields 2.04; 0.893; 1.15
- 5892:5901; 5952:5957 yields 1.47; 0.378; 1.09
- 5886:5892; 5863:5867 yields 1.39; 0.391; 0.99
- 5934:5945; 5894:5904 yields 1.70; 1.02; 0.68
